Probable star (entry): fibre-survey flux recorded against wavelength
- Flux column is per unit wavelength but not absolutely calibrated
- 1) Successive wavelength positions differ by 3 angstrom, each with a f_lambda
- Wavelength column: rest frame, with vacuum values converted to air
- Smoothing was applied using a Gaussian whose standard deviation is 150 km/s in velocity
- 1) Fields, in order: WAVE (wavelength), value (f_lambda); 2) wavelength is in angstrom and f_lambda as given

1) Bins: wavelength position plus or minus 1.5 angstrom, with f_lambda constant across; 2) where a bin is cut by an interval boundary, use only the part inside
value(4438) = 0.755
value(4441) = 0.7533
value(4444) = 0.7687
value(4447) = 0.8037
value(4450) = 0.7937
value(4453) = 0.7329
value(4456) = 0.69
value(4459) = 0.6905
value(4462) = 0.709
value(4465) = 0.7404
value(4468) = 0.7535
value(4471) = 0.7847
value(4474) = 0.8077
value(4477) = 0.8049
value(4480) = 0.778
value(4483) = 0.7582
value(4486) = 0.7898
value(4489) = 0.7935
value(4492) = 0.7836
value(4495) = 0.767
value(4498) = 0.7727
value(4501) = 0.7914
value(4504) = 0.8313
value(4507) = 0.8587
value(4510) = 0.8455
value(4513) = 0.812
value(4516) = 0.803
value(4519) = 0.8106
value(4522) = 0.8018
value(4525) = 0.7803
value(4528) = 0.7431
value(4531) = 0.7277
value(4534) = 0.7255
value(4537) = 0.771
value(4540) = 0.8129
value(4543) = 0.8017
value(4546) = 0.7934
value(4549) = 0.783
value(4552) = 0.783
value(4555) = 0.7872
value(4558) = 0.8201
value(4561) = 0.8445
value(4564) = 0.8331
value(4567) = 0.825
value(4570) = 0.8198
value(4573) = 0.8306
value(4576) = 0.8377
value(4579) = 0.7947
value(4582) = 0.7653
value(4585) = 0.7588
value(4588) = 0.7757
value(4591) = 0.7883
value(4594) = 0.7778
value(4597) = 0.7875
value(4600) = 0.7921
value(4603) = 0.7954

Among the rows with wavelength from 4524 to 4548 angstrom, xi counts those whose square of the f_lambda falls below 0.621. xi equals 5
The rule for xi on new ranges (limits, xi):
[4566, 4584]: 1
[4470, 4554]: 13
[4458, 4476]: 5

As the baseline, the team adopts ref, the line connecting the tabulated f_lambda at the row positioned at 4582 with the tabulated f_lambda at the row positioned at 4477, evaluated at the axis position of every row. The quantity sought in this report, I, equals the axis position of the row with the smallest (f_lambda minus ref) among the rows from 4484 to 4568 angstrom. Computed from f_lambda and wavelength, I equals 4534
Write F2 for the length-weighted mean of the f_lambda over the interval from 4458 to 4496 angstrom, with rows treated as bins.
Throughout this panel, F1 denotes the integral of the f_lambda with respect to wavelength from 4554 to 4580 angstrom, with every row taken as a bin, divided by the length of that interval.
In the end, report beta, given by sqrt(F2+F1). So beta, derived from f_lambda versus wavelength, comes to 1.26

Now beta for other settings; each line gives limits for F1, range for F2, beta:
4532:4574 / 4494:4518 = 1.27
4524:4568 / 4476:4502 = 1.25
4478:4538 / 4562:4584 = 1.27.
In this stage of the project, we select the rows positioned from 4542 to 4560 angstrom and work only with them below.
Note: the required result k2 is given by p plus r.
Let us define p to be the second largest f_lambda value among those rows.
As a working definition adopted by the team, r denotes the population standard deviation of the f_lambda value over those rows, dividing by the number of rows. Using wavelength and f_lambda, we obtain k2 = 0.81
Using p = 0.8017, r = 0.013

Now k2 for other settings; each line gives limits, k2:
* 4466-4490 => 0.82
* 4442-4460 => 0.84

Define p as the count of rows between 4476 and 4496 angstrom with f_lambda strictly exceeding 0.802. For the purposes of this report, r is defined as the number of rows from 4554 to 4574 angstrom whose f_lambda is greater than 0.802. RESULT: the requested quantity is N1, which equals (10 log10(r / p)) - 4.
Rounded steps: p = 1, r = 6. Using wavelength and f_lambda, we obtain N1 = 4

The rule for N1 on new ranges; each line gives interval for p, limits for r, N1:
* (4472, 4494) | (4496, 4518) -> 0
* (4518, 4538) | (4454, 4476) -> -4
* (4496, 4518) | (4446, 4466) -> -11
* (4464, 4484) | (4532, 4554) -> -7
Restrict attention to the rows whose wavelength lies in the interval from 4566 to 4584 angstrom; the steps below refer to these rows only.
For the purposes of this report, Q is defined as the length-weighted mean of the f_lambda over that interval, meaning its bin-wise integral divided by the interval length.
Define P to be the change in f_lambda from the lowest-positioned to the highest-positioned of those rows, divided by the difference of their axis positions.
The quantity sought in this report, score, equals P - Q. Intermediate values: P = -0.004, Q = 0.81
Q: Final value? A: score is -0.81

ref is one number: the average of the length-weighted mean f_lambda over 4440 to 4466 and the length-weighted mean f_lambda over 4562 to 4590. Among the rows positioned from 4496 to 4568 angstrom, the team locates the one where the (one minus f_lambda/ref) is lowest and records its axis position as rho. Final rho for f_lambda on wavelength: 4507 angstrom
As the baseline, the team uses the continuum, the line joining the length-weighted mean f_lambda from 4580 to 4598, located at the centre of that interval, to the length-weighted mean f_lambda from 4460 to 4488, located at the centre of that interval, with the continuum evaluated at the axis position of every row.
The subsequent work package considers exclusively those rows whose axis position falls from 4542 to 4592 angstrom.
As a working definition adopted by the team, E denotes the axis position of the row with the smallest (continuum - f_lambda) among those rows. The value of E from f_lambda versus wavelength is 4561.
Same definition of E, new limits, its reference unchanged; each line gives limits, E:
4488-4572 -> 4507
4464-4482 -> 4474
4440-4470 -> 4447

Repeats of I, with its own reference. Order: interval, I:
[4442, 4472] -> 4456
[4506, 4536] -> 4534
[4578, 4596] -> 4585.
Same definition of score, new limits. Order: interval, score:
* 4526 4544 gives -0.76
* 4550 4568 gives -0.81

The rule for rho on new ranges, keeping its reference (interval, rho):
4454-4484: 4474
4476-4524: 4507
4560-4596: 4561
